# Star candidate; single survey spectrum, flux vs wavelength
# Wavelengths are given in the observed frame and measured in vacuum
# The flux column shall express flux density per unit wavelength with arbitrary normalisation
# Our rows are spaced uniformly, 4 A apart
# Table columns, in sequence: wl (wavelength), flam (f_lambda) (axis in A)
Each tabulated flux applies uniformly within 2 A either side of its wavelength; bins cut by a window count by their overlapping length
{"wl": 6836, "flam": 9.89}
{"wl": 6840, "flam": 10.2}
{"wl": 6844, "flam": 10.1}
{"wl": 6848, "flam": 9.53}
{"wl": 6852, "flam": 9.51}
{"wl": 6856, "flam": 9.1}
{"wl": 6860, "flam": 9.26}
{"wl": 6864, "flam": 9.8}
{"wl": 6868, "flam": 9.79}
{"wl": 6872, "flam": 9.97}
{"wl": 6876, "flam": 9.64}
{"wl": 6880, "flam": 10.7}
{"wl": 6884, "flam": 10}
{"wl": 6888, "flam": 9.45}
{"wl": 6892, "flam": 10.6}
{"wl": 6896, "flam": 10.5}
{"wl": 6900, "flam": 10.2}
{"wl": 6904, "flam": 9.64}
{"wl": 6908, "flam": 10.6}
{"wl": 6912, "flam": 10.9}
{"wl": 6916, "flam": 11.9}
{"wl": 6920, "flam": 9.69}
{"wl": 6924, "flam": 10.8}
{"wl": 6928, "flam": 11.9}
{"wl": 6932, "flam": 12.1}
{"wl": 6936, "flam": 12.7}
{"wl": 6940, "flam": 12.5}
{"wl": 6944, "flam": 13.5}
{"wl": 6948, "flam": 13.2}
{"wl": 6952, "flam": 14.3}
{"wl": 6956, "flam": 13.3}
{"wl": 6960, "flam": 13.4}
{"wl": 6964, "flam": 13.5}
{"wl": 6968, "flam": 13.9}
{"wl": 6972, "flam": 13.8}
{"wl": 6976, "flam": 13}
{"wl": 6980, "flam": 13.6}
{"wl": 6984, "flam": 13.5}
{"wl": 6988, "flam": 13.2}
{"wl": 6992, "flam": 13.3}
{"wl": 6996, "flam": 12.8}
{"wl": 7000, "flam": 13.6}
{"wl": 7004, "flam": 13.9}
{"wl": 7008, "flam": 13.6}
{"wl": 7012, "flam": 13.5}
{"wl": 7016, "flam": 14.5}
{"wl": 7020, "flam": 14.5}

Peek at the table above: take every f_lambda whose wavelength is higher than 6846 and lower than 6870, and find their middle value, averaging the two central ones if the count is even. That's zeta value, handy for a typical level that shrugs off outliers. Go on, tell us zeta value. 9.5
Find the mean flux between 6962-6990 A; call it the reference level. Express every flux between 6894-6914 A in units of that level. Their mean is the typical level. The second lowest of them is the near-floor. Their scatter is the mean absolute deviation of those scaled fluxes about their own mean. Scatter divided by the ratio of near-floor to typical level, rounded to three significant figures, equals 0.0270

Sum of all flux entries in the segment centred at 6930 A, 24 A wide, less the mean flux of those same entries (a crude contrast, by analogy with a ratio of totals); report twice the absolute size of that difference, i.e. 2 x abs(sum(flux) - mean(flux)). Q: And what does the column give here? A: 116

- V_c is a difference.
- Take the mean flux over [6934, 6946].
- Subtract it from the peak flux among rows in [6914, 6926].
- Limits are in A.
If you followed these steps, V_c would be -1.0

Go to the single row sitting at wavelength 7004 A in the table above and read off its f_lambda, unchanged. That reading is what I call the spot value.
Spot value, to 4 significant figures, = 13.90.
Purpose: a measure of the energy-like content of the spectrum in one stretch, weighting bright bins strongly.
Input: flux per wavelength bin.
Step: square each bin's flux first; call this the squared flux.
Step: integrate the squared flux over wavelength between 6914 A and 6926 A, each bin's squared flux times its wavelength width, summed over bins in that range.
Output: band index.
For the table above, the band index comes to 1409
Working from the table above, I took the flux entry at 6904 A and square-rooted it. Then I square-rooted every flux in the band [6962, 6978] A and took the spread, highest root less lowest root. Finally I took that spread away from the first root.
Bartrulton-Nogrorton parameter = 3.0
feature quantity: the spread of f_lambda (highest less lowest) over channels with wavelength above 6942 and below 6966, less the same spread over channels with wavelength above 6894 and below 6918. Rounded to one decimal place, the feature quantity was -1.2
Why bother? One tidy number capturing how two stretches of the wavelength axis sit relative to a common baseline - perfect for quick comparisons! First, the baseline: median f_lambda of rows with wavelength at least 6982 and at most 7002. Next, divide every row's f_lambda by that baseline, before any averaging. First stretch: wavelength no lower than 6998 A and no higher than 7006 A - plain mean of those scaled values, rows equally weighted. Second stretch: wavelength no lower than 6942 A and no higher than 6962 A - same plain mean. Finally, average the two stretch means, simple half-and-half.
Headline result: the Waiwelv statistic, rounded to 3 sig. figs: 1.03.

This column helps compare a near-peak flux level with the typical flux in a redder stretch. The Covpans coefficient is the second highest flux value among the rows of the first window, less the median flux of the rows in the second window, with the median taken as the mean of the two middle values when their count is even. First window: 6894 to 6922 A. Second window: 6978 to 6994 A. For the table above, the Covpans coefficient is -2.5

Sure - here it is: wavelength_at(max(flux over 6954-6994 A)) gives 6968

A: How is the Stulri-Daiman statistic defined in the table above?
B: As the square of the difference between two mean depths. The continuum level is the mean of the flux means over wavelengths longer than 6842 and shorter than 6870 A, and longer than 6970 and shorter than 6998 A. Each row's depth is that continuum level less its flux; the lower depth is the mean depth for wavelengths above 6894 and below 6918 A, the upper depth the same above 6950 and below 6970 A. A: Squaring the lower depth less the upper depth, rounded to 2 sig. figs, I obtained 9.3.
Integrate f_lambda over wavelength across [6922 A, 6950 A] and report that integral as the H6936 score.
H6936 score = 347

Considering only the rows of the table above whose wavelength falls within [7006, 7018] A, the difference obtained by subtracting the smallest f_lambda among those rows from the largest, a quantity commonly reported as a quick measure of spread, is 1.00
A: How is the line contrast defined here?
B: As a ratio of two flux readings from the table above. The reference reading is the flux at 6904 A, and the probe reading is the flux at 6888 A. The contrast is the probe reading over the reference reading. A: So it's 0.98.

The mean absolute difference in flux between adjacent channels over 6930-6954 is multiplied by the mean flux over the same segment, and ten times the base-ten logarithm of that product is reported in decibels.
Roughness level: 9.2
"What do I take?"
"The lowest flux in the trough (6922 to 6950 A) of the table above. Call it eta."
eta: 10.8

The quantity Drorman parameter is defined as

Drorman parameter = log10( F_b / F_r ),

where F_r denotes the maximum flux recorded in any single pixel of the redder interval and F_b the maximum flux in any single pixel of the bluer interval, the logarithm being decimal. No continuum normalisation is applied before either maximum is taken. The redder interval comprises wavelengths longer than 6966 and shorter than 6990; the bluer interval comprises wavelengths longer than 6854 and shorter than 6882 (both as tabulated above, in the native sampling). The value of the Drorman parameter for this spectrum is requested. -0.114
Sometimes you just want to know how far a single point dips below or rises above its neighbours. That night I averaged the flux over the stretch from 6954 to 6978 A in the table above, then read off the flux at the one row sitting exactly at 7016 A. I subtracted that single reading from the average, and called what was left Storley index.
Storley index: -1.0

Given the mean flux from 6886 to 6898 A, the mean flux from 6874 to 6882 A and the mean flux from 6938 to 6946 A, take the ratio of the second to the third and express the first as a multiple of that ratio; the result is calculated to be 13.0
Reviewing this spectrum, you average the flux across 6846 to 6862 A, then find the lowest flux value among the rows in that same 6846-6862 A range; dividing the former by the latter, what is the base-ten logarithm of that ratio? 0.012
